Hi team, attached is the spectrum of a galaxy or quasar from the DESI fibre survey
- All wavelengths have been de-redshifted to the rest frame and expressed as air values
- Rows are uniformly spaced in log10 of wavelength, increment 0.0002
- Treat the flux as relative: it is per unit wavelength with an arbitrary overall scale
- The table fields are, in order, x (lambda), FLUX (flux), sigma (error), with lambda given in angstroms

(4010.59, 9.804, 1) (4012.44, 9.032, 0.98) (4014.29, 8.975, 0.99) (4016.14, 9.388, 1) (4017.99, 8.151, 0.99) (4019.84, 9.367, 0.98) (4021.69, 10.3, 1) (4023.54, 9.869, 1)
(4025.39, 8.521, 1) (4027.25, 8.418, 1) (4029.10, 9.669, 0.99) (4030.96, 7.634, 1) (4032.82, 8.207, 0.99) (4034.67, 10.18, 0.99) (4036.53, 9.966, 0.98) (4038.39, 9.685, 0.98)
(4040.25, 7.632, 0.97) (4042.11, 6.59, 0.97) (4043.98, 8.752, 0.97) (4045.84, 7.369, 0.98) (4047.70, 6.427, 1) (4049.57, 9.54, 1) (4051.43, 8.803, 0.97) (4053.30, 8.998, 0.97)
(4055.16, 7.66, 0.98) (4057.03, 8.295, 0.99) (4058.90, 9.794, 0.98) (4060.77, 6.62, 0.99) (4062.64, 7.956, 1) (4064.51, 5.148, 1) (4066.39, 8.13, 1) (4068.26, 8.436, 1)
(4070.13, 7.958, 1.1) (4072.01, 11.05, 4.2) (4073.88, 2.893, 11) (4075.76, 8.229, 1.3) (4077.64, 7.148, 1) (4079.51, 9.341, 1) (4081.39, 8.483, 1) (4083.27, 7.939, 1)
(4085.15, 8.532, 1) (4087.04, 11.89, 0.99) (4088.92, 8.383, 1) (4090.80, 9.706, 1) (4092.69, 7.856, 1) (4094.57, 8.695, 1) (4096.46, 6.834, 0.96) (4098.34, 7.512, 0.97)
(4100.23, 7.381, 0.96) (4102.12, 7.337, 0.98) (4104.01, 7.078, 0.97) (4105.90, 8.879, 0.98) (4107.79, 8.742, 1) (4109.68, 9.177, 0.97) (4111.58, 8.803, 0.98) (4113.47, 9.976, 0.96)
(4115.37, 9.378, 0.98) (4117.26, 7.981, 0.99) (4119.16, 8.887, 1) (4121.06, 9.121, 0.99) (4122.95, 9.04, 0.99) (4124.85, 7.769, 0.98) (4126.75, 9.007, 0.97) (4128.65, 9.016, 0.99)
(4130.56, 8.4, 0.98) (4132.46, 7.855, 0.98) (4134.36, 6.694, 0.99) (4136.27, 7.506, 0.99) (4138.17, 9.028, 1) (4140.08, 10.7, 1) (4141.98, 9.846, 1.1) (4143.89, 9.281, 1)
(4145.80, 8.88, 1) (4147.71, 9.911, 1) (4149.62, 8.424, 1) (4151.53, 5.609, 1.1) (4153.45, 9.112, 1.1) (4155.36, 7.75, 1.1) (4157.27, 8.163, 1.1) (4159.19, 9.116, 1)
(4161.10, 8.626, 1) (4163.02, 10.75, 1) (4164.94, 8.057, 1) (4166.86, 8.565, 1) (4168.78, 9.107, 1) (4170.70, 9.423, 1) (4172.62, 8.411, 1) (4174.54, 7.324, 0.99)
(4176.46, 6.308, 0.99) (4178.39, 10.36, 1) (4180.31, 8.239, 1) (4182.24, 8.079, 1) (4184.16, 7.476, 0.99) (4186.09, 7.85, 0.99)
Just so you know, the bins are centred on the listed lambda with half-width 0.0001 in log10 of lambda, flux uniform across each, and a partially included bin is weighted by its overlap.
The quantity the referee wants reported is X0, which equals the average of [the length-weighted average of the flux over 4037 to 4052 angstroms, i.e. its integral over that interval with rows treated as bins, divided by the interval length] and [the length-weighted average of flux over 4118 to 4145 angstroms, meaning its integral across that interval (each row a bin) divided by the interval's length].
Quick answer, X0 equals 8.43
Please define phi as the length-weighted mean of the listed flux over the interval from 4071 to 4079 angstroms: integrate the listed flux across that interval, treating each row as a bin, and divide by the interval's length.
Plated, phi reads 7.4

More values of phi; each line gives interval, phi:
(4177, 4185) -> 8.4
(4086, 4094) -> 9.4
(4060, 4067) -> 6.9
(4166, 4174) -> 8.8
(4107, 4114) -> 9.1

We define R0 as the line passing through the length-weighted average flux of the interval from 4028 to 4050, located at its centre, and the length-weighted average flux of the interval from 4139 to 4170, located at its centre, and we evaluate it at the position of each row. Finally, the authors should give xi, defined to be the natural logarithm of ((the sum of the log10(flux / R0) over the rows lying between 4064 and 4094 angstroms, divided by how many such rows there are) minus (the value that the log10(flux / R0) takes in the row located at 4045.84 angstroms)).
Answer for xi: -3.8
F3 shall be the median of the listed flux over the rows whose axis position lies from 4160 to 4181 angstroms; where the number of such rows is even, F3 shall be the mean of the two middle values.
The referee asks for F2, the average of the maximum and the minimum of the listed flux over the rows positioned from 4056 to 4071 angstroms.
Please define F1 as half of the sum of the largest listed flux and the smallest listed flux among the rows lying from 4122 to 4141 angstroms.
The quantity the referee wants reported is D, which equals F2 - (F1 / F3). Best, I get 6.5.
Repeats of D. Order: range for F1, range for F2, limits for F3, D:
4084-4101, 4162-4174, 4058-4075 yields 8.2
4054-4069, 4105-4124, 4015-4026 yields 8.2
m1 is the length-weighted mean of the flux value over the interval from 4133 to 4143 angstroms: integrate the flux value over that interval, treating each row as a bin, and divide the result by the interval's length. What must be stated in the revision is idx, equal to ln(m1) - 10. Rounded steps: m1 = 8.7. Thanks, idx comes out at -7.83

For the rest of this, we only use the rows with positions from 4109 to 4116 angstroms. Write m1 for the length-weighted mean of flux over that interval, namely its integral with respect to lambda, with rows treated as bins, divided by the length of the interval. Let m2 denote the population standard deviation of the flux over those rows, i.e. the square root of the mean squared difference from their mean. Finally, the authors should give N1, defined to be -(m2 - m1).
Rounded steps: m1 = 9.3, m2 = 0.42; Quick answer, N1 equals 8.9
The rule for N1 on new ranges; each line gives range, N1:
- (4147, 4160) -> 7.0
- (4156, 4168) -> 7.9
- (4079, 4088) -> 7.8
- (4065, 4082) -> 5.8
